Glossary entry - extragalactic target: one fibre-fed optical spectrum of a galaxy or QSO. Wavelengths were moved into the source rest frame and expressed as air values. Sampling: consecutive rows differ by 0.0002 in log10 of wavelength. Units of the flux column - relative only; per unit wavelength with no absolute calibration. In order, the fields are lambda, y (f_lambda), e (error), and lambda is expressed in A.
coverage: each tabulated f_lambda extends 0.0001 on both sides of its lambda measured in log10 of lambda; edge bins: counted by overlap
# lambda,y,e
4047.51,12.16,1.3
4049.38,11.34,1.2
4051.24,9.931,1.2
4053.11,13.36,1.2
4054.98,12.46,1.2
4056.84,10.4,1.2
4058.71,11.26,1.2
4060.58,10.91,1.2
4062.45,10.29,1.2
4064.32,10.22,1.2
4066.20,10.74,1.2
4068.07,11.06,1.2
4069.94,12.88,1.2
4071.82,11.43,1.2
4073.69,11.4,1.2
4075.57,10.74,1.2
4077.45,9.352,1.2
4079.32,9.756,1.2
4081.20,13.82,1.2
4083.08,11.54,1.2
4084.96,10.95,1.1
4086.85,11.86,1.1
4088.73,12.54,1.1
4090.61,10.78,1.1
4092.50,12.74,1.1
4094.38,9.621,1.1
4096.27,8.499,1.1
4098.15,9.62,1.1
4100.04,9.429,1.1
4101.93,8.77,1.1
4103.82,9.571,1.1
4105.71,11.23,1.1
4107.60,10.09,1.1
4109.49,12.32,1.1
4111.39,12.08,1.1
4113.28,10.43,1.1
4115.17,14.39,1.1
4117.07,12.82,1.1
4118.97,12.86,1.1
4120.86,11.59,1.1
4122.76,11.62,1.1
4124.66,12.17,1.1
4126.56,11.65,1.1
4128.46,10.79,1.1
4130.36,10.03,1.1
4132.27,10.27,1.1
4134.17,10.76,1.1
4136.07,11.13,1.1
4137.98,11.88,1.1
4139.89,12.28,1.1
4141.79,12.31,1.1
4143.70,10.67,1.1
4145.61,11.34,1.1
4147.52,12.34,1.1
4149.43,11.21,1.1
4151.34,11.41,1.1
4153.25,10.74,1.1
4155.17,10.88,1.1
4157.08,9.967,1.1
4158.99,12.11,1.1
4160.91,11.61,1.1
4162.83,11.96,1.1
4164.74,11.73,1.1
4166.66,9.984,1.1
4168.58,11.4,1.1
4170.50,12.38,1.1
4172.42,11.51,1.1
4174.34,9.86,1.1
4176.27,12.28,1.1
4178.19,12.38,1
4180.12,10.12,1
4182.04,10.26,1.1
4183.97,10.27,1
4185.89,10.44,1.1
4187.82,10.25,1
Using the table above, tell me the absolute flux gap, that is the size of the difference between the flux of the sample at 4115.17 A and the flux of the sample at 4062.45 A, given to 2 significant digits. 4.1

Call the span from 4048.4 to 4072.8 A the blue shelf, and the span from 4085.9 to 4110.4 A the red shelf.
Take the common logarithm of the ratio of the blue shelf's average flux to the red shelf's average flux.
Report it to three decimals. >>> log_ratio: 0.028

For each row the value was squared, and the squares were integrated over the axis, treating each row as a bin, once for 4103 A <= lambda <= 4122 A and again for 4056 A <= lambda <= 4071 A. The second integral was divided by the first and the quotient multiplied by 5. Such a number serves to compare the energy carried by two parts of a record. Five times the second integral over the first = 3.4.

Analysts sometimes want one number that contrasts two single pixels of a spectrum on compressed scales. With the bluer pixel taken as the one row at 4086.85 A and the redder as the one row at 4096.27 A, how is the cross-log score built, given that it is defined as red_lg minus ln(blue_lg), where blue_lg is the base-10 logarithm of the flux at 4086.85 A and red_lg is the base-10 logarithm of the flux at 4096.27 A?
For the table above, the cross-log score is 0.86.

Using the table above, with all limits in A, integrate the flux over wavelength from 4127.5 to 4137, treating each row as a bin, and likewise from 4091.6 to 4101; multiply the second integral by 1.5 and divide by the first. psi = 1.40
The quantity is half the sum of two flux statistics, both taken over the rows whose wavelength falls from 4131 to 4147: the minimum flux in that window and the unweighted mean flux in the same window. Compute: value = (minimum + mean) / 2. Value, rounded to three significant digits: 10.8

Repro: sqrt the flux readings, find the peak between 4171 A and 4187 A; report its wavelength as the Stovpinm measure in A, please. 4178.19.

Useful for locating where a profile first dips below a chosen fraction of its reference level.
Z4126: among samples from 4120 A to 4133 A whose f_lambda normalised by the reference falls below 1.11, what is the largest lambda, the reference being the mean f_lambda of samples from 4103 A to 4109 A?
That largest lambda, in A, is 4132.27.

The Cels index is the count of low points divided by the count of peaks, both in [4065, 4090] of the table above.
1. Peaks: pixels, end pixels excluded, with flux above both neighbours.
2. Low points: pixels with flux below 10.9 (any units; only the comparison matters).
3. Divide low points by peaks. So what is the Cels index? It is 2.0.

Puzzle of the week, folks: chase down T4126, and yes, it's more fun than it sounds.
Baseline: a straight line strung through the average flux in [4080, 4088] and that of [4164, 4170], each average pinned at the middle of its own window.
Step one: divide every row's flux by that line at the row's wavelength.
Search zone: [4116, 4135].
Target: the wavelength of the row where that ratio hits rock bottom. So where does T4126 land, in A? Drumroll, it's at 4130.36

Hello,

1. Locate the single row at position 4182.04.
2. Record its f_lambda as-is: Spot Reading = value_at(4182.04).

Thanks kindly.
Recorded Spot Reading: 10.26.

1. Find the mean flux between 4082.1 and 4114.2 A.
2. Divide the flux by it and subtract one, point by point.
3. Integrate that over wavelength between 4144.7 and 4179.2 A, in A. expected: 2.2 A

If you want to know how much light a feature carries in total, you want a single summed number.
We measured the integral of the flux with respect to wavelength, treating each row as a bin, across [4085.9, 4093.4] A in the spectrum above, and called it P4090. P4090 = 90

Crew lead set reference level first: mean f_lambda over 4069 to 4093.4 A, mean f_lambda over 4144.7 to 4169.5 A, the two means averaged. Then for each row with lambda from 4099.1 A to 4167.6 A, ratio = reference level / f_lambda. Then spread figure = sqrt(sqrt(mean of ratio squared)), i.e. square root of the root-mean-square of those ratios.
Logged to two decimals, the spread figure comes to 1.01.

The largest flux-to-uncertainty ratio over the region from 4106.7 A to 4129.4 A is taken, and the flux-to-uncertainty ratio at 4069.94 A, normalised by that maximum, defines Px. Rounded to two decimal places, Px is 0.82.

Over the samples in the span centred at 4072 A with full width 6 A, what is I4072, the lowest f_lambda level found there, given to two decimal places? 11.40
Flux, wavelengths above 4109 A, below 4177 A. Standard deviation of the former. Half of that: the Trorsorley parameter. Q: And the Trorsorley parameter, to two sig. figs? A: 0.48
